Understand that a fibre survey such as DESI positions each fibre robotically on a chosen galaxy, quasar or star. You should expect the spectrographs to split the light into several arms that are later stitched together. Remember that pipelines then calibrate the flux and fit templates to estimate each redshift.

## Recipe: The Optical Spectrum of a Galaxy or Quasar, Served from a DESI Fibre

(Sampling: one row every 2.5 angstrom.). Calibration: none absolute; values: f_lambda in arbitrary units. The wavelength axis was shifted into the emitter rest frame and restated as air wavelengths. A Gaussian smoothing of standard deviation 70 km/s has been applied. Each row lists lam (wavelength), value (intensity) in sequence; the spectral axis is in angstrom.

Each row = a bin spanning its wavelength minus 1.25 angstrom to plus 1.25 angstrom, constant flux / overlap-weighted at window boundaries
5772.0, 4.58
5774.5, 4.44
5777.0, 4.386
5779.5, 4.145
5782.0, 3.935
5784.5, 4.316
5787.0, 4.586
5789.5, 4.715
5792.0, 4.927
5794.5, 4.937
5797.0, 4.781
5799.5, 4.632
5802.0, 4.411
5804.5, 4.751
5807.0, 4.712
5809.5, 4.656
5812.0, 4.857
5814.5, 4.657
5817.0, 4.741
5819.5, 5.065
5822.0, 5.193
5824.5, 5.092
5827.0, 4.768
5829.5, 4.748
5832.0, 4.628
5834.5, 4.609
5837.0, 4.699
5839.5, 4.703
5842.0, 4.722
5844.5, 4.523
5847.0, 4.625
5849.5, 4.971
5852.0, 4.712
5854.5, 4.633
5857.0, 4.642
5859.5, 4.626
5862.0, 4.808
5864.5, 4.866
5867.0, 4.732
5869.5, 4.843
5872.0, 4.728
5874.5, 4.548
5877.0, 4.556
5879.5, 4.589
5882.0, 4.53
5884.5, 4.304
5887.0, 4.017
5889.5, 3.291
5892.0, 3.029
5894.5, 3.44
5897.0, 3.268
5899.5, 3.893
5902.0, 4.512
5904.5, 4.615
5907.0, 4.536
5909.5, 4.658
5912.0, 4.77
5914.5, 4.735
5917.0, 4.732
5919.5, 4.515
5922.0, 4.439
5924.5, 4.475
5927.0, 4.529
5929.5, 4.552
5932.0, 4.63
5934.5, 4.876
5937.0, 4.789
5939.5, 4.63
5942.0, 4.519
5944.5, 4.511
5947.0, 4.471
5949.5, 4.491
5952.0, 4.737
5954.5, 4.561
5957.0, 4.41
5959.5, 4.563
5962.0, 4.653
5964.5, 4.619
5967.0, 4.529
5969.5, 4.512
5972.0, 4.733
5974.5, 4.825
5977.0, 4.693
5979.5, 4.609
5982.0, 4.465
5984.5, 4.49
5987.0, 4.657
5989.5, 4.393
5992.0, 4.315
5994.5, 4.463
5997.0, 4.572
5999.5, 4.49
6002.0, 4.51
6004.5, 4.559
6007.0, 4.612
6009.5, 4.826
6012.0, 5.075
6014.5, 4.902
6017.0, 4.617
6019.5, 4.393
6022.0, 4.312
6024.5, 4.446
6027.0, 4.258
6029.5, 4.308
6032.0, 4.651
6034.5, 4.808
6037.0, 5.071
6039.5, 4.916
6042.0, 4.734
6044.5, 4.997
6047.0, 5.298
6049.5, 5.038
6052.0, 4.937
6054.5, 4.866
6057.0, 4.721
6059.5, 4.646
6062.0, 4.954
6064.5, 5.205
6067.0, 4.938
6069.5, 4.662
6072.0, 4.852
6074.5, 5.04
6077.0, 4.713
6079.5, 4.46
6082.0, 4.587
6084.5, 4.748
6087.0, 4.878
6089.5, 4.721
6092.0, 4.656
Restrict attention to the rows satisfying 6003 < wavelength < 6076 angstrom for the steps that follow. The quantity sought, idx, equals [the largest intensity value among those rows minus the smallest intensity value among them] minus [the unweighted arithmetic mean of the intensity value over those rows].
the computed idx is -3.74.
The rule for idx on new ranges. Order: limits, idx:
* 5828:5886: -4.00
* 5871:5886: -4.12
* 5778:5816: -3.60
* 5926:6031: -3.76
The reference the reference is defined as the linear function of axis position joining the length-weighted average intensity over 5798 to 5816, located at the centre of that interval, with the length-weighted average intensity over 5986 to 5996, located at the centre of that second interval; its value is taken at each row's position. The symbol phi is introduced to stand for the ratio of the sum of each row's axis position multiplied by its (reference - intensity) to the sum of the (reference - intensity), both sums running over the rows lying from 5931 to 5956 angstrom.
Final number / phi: 5939.8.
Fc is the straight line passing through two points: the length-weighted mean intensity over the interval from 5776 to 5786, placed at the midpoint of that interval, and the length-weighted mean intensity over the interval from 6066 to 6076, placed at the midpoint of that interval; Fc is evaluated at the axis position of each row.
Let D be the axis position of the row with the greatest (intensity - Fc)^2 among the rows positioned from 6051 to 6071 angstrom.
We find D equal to 6064.5 angstrom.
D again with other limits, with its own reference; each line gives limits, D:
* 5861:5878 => 5864.5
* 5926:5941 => 5934.5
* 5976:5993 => 5992.0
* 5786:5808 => 5794.5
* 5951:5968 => 5957.0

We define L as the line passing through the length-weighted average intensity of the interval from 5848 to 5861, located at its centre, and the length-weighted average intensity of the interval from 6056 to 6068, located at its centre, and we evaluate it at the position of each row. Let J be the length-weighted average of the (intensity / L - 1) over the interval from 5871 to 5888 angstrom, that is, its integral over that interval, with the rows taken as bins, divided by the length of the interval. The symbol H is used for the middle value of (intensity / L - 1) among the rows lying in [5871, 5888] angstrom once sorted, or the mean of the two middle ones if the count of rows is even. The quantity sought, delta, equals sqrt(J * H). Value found 0.047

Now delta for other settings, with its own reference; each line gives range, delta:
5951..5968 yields 0.049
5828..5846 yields 0.002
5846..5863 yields 0.000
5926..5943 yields 0.031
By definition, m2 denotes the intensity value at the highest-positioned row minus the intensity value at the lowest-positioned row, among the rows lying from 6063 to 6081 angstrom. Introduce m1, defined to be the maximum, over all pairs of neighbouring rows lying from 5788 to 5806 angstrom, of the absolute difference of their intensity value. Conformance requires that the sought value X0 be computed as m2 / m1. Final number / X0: -2.2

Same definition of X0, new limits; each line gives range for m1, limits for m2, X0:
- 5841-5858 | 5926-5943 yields 0.0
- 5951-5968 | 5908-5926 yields -1.0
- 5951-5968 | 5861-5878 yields -1.4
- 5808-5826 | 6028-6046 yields 2.1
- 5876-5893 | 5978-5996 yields -0.2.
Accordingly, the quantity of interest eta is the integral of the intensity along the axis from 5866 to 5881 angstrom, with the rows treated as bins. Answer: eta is 70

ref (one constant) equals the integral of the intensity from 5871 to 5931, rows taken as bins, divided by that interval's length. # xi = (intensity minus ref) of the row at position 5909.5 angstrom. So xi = 0.36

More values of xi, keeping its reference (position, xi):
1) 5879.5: 0.29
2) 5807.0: 0.41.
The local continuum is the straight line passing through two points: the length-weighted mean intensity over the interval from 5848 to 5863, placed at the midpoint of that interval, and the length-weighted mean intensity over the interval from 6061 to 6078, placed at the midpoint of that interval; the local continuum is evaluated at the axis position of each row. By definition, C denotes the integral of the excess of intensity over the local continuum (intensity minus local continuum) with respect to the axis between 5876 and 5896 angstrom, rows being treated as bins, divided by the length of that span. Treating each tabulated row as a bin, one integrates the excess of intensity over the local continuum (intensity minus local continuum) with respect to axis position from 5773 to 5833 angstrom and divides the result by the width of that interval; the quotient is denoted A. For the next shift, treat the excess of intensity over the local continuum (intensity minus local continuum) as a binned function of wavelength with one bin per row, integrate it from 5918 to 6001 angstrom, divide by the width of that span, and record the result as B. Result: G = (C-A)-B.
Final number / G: -0.5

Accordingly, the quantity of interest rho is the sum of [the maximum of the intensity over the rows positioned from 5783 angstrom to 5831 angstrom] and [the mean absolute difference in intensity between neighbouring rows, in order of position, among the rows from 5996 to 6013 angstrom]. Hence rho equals 5.30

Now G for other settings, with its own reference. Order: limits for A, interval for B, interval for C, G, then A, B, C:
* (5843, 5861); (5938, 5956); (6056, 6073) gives 0.2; -0.05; -0.25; -0.05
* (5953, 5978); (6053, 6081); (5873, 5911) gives -0.3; -0.21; -0.09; -0.63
